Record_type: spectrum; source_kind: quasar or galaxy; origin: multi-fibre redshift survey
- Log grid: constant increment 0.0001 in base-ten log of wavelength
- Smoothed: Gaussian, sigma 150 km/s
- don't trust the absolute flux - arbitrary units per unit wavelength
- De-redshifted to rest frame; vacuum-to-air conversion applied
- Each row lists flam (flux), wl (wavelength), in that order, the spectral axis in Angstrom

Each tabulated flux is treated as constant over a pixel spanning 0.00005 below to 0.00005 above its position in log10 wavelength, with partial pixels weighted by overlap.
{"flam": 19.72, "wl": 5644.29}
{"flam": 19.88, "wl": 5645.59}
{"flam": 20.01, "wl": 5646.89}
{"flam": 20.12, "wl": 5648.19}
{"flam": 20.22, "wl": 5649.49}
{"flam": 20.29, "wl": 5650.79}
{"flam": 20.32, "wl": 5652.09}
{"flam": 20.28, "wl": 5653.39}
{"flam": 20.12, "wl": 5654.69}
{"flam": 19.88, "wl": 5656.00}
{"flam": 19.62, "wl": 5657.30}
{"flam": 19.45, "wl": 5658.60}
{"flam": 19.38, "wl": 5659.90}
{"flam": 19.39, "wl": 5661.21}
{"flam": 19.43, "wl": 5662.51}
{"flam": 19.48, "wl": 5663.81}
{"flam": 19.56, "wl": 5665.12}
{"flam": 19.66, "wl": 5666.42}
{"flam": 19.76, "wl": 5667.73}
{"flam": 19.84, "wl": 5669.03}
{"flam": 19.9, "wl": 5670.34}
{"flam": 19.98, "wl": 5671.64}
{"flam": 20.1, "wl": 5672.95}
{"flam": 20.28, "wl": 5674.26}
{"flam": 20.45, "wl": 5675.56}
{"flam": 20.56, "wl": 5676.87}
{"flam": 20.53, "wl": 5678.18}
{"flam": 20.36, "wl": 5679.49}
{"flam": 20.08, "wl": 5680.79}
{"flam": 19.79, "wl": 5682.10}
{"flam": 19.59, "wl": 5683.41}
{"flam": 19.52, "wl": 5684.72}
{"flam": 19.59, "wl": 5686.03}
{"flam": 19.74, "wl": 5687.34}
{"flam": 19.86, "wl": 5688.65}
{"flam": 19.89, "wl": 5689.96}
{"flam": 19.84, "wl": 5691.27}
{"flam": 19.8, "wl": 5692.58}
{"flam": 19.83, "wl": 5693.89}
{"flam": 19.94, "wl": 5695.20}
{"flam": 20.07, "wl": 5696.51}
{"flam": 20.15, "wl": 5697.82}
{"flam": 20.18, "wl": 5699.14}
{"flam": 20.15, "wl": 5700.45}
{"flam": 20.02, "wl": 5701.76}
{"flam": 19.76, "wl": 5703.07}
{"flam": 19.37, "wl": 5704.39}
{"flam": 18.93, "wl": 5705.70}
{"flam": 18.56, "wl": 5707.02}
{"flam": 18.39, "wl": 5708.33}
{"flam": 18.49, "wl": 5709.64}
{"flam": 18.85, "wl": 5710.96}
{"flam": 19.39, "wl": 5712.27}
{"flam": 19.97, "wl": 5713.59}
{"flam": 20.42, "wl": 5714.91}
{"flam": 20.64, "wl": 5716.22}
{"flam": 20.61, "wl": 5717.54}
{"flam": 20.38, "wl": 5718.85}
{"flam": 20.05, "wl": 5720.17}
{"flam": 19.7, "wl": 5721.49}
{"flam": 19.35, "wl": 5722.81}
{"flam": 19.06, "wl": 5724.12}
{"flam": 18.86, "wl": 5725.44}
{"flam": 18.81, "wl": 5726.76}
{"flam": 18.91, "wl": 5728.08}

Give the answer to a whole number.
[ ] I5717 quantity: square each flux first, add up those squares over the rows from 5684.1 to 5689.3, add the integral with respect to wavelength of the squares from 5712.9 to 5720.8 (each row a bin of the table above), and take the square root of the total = 69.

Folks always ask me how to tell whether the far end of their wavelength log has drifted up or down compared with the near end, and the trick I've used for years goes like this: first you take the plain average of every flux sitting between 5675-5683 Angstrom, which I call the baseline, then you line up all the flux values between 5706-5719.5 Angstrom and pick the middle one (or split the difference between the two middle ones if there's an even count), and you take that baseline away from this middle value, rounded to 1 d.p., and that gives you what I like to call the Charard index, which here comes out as -0.6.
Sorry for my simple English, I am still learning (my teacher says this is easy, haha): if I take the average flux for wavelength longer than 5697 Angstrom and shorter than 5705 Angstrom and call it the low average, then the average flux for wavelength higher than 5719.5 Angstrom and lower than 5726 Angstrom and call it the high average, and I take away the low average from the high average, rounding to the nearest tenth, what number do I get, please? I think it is -0.5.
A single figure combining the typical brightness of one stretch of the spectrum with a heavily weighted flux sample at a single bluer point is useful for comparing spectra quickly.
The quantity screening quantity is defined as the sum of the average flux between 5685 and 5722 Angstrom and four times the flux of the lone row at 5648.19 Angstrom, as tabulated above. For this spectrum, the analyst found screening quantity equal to 100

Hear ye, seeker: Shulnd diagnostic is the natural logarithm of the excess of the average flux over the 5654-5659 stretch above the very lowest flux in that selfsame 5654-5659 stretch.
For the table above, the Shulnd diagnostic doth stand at -1.1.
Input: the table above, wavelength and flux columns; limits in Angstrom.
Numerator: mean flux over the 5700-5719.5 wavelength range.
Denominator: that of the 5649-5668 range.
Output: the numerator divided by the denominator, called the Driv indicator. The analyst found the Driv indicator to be 0.99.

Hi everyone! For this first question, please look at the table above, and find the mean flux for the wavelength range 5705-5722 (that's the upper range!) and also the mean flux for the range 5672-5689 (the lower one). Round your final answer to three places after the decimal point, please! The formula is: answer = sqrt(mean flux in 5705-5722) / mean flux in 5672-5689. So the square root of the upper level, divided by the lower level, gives 0.221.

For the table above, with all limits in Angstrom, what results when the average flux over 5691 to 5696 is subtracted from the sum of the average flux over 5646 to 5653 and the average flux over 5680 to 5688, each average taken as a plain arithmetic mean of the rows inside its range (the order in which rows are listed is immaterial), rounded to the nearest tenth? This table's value 20.1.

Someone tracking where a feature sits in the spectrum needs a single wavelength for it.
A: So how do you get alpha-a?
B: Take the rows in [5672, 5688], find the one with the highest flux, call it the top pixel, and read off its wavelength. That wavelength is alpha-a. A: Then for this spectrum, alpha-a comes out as 5676.87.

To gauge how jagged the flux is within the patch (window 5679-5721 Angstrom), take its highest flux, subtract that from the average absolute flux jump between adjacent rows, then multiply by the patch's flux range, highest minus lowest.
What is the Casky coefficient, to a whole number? -46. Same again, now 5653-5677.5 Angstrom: -24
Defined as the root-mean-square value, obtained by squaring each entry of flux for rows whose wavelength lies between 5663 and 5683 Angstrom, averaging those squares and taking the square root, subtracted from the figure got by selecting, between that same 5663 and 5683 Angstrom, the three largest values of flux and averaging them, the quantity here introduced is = 0.5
